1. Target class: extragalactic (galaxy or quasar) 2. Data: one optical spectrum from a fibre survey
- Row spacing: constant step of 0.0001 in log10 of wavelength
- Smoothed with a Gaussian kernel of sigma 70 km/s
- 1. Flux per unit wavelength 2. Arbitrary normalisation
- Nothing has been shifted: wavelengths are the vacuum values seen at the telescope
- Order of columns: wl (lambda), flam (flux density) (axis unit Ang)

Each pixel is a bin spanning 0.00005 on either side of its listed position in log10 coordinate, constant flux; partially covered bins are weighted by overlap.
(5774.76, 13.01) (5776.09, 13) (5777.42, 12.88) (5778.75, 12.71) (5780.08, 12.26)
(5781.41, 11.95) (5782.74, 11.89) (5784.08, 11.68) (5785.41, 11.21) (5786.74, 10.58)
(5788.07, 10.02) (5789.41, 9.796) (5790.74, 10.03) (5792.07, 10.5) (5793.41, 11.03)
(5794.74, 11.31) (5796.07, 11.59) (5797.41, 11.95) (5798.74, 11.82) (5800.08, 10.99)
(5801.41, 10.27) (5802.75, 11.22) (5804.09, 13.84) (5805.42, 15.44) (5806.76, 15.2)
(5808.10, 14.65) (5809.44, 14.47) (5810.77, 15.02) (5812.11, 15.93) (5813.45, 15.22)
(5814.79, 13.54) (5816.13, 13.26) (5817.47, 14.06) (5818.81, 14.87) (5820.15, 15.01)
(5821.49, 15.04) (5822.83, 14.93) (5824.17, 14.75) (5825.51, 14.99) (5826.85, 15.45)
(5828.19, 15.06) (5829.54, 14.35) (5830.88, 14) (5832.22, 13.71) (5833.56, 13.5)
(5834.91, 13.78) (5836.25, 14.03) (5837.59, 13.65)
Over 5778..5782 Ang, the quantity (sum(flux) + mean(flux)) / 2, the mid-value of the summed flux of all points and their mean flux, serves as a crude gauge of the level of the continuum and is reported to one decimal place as 24.6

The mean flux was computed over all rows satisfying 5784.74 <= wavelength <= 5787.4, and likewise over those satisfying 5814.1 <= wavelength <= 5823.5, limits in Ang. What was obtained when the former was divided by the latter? 0.76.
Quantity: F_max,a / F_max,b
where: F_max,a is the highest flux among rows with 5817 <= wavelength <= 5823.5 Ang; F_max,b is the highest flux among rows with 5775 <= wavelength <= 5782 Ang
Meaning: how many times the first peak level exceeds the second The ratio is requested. 1.16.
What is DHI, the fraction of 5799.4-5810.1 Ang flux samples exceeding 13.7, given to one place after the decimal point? 0.6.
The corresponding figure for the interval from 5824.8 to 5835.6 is 0.9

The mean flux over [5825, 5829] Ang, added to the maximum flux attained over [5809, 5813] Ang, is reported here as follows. 31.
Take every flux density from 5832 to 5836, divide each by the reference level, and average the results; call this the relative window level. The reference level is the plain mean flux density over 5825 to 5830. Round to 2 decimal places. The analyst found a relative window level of 0.91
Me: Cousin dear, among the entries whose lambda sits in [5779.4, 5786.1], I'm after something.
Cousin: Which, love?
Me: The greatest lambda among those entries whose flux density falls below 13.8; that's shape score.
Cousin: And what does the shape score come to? 5785.41 Ang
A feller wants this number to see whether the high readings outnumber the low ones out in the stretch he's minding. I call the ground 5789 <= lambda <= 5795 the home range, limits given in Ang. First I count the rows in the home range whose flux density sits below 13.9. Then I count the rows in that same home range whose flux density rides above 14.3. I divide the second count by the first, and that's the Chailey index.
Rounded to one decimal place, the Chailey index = 0.0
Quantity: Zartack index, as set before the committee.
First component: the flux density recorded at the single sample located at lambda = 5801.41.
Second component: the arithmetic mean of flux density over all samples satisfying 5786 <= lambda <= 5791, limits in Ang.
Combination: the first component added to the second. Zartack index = 20.4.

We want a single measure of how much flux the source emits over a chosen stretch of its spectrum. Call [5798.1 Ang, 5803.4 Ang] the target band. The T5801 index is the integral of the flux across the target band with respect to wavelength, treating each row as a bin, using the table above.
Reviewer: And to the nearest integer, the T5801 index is 59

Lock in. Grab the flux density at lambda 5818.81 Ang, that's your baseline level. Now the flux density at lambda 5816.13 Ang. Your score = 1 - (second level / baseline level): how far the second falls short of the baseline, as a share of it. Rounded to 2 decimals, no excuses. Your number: 0.11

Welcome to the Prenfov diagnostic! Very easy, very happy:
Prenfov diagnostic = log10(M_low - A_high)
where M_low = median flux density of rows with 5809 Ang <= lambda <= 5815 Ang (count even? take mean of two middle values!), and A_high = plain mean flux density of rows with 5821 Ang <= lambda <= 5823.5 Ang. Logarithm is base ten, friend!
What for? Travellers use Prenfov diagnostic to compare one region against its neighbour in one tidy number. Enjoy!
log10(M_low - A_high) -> -1.5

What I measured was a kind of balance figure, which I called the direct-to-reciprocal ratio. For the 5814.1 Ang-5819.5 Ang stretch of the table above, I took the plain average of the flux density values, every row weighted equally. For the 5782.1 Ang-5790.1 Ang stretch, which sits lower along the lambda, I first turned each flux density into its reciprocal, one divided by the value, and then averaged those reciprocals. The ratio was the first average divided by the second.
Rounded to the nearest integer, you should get 151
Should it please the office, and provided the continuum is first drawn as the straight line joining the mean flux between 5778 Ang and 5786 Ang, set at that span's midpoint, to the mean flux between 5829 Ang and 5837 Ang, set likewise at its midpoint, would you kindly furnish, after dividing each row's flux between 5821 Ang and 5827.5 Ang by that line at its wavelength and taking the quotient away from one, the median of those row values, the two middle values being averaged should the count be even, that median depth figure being -0.105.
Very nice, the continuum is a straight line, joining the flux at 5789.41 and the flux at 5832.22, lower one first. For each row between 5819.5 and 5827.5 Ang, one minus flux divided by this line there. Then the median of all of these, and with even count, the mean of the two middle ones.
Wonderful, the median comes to -0.17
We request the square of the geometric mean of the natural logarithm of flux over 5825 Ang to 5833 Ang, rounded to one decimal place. 7.2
